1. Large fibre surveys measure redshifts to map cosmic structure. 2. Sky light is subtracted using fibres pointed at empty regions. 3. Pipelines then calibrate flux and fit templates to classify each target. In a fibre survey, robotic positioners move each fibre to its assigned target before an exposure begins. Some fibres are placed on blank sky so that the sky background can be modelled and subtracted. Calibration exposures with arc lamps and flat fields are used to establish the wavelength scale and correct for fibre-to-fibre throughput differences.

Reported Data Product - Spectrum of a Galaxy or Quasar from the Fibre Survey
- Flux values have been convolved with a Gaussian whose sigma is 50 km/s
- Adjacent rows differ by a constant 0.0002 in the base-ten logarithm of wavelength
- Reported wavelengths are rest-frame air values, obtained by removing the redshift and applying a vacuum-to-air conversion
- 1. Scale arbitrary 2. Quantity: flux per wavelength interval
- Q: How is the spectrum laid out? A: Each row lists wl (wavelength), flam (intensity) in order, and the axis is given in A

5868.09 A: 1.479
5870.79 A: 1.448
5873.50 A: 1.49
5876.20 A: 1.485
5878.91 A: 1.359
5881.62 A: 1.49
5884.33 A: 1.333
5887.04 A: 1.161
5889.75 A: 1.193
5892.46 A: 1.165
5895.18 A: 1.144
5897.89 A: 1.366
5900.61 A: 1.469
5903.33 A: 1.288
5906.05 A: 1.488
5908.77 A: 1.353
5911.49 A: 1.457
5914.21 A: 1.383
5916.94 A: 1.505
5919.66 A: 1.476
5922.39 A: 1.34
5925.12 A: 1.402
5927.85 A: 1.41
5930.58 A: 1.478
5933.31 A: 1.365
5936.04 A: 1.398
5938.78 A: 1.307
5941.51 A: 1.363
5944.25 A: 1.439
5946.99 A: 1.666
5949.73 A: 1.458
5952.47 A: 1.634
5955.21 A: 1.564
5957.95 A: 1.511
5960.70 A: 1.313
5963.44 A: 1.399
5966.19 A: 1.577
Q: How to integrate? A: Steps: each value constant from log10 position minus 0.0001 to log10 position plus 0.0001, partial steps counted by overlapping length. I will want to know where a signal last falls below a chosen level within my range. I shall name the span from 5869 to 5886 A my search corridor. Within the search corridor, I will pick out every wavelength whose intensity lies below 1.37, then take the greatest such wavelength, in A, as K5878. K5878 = 5884.33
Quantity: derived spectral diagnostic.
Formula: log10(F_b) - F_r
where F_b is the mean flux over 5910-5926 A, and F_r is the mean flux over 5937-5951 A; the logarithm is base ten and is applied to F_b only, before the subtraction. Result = -1.29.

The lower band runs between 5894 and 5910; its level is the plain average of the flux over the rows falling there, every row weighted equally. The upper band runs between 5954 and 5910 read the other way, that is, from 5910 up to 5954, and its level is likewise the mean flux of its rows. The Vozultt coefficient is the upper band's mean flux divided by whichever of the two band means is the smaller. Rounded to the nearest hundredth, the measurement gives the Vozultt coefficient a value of 1.07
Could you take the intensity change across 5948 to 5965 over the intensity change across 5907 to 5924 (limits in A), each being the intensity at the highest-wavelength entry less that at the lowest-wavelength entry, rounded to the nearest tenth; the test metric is 4.5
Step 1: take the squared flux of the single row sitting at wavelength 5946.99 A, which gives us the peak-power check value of 2.78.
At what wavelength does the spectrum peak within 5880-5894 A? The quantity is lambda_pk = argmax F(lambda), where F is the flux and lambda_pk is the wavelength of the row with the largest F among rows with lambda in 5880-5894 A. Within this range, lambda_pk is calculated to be 5881.62 A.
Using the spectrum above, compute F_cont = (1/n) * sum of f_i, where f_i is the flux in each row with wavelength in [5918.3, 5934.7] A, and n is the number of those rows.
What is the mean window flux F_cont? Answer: 1.41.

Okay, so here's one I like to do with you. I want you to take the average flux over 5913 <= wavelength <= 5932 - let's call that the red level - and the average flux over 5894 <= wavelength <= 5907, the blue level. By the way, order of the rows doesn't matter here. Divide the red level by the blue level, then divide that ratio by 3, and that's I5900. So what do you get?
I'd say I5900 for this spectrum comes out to 0.35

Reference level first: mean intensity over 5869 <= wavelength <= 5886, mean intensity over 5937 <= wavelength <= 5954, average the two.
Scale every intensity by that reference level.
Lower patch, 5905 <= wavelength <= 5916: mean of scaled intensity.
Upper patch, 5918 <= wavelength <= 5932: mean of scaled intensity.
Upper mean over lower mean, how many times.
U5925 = 1.00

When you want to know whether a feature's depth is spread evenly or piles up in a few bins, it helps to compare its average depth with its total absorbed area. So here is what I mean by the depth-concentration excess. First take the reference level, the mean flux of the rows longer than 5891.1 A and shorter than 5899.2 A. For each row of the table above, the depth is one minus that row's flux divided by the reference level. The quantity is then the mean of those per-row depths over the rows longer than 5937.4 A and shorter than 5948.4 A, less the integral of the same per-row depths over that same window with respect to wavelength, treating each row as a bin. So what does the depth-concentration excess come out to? 1.8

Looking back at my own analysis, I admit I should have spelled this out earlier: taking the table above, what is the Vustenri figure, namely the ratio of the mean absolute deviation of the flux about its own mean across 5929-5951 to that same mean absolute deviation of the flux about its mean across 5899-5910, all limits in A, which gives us 1.0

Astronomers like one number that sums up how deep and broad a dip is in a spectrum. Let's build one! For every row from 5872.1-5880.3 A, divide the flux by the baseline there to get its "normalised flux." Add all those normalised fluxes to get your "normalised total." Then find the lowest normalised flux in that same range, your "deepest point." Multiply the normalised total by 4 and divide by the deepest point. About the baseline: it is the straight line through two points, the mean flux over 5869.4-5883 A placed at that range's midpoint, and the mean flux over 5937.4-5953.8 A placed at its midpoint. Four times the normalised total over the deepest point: 12.8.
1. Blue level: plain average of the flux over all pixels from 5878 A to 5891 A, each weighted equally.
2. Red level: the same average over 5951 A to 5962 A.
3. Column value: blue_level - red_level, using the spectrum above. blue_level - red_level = -0.20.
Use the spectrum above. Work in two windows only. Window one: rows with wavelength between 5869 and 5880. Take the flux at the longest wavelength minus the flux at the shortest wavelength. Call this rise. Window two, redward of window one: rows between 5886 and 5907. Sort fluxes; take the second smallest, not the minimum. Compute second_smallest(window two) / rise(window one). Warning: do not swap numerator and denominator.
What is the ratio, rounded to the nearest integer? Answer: -13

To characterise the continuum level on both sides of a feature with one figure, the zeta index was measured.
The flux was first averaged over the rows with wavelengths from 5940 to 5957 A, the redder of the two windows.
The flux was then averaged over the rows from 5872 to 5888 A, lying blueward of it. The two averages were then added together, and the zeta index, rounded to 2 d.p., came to 2.91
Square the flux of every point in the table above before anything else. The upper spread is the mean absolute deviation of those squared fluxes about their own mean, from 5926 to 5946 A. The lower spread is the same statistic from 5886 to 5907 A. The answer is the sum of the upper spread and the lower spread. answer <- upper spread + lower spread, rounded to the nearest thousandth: 0.427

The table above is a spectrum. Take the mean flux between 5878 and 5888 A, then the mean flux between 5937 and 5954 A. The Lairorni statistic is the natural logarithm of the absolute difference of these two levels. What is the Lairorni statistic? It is -2.0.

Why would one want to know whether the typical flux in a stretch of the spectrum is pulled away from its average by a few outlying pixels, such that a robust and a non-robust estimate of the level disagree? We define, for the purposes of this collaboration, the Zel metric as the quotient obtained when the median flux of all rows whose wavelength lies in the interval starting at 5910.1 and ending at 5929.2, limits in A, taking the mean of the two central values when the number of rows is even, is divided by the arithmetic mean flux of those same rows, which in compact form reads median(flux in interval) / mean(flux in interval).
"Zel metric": 0.99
